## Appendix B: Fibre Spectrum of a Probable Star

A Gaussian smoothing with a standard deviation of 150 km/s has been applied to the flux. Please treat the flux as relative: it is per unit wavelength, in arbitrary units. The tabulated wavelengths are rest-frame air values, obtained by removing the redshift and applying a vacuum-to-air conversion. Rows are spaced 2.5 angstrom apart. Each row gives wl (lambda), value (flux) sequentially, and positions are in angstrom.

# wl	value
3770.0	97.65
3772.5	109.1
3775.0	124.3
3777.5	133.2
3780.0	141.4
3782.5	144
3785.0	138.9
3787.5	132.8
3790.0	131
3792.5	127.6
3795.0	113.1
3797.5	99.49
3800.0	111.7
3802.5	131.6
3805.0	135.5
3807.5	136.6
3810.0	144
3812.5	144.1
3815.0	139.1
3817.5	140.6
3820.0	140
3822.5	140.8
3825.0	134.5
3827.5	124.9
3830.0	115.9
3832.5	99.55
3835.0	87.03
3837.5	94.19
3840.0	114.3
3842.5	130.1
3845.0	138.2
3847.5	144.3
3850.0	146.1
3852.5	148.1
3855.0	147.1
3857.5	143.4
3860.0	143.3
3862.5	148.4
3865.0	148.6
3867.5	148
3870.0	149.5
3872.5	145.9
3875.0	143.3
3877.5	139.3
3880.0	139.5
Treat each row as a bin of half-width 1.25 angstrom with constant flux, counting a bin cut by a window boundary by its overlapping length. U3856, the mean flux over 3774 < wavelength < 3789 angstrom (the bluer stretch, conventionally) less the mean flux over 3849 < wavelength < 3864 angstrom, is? -10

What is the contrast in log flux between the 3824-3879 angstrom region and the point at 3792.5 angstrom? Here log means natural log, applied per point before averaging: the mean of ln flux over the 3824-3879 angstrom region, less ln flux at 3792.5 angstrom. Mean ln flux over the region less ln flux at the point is 0.033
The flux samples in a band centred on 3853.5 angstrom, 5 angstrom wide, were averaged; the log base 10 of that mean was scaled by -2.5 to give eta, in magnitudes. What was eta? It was -5.42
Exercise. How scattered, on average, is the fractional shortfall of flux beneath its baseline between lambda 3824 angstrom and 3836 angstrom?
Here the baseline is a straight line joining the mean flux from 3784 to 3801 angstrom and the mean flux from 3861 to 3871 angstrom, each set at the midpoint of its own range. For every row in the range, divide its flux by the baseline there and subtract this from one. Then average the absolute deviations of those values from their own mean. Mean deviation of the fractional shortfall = 0.12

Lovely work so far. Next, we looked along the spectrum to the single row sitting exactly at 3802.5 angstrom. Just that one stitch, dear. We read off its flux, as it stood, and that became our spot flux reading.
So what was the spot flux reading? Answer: 131.6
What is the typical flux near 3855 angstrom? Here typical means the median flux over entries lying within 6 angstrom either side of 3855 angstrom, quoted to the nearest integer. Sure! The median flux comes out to 146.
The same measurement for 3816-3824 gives 141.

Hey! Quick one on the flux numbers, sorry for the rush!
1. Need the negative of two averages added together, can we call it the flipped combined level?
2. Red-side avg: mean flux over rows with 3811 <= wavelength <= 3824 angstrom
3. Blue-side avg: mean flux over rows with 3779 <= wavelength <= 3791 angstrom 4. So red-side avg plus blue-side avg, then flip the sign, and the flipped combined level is -279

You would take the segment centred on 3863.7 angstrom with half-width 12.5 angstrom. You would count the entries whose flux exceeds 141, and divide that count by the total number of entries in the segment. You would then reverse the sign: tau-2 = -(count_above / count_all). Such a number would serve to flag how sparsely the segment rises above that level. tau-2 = -1.00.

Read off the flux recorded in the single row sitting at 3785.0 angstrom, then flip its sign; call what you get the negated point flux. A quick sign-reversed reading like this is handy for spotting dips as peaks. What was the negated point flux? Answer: -139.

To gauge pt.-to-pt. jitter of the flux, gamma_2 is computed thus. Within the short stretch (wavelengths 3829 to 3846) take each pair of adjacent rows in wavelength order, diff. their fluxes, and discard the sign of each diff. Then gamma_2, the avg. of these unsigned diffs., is 13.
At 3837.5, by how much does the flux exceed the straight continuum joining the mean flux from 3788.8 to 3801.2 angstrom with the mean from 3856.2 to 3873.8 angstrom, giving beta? -41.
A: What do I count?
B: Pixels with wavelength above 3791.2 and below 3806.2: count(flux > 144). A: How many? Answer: 0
